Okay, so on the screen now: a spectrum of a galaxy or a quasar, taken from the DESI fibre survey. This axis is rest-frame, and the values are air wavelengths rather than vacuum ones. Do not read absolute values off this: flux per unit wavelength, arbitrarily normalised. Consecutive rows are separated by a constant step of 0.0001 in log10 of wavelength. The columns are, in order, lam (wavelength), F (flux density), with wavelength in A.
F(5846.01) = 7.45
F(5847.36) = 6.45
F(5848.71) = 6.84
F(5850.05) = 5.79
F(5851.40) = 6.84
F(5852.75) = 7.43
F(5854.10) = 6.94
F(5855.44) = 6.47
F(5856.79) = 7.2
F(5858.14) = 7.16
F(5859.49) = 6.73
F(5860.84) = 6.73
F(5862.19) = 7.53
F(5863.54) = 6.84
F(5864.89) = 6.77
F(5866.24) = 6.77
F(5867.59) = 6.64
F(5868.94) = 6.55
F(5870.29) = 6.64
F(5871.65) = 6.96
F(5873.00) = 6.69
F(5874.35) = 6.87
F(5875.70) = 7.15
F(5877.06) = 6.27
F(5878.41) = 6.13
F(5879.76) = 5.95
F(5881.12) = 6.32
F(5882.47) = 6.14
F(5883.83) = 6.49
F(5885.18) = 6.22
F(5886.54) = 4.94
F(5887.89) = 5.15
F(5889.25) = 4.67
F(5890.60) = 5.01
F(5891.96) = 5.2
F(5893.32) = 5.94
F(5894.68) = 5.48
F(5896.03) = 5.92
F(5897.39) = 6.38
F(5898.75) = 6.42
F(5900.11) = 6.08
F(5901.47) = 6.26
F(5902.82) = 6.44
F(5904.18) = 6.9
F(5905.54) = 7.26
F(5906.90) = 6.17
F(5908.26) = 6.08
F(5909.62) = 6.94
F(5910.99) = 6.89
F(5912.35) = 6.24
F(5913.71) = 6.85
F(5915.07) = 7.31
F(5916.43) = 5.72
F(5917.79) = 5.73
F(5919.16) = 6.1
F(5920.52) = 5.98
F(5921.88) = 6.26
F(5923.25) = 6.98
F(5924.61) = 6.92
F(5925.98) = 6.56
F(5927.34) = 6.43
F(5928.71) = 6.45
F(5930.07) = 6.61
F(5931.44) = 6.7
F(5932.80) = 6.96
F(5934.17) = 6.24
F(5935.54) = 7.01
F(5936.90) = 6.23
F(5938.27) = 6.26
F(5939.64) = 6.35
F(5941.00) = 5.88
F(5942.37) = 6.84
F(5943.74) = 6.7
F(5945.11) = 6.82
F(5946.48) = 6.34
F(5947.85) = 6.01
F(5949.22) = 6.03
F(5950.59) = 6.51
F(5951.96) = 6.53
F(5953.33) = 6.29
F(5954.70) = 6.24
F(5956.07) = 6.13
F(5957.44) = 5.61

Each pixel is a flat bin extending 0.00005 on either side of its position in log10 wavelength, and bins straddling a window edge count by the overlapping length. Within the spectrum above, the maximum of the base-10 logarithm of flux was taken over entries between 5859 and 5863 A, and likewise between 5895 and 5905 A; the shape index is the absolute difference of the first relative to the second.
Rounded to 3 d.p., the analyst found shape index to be 0.038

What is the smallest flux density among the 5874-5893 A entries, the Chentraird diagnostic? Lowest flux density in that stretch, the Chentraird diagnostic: 4.67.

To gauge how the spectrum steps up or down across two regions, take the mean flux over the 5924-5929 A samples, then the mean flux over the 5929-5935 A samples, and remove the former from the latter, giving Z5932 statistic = 0.0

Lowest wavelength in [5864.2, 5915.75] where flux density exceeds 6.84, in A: 5871.65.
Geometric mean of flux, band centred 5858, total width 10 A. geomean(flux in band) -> 7.0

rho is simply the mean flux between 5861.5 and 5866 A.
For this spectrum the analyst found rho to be 7.0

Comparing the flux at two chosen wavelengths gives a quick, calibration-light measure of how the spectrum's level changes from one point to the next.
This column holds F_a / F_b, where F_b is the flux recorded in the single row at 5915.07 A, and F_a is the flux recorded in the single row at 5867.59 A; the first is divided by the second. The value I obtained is 0.91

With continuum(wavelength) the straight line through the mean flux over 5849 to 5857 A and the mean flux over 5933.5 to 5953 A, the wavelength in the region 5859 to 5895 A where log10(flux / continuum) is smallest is 5889.25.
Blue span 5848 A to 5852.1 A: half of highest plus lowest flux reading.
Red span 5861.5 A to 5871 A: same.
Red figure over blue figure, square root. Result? 1.06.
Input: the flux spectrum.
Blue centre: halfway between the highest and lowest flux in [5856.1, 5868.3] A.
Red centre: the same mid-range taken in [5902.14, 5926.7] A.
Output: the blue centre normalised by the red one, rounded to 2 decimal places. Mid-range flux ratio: 1.09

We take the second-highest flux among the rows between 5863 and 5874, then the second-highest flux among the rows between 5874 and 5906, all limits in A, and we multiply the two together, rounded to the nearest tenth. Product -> 48.9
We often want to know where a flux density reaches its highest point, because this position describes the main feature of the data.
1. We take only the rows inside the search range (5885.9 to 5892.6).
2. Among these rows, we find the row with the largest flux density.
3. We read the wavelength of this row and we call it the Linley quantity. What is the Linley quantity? 5891.96 A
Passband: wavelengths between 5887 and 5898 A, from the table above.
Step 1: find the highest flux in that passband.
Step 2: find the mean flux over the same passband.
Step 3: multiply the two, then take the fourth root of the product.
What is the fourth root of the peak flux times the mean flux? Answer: 2.43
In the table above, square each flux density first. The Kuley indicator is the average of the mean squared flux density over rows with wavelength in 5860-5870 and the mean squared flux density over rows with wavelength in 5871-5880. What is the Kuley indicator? 45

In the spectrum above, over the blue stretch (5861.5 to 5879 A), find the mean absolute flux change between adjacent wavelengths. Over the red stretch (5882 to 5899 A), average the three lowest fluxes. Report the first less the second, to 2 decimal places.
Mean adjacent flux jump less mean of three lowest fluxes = -4.61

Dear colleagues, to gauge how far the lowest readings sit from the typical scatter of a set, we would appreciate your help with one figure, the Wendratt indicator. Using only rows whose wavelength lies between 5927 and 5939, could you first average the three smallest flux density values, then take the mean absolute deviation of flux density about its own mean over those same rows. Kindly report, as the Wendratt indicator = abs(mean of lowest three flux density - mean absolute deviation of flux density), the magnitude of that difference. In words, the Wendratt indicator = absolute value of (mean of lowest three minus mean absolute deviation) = 6.0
